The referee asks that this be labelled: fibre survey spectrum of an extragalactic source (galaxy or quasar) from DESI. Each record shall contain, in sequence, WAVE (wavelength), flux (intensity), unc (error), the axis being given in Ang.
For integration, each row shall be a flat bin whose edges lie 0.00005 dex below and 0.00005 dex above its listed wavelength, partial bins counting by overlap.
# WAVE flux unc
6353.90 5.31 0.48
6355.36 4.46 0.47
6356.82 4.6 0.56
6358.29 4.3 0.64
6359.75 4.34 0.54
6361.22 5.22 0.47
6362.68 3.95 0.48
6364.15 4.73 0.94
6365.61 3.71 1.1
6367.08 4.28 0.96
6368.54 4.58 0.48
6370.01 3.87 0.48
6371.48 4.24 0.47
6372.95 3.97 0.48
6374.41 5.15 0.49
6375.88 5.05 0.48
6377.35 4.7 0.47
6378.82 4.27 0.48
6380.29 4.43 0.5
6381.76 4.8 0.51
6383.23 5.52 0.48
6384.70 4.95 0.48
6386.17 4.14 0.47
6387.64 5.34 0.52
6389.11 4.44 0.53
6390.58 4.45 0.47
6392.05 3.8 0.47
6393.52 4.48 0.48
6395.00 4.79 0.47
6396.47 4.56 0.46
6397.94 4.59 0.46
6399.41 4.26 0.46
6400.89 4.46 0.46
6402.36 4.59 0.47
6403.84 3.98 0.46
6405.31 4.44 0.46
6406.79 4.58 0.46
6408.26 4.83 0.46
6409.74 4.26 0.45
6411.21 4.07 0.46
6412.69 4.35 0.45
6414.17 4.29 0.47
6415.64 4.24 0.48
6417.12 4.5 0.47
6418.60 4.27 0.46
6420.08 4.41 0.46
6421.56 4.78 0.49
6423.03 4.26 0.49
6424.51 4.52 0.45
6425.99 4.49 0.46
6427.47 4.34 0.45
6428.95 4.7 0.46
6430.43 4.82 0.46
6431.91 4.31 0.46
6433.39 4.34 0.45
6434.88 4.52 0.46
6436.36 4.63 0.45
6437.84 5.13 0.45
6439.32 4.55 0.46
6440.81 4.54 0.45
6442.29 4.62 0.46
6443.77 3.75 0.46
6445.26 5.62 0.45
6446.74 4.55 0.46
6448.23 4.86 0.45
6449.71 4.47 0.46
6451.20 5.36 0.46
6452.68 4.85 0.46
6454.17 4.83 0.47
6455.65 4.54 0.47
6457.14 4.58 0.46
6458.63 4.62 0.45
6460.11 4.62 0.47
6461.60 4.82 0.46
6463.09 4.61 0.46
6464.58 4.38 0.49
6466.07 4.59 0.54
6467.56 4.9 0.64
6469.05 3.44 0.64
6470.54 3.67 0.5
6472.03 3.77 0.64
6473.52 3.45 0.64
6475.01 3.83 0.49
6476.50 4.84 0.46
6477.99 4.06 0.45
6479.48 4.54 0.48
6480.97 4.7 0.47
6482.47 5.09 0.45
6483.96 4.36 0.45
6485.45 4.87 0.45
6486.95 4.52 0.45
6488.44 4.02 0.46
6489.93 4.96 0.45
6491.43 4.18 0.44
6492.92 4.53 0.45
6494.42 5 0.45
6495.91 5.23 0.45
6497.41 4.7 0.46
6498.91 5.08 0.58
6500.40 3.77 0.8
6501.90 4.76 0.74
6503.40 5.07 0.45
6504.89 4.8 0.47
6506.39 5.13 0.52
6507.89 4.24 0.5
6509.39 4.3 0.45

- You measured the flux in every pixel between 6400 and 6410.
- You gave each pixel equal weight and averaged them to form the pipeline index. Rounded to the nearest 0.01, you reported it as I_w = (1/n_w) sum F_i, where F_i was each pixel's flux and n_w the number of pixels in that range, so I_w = 4.45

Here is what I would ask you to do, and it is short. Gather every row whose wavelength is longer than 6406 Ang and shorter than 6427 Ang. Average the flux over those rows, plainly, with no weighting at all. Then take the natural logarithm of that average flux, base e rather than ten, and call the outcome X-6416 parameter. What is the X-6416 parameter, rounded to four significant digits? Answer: 1.486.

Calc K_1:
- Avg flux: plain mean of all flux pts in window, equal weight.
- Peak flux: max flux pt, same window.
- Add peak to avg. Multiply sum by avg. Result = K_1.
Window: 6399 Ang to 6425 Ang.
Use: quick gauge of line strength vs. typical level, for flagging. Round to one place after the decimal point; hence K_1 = 40.5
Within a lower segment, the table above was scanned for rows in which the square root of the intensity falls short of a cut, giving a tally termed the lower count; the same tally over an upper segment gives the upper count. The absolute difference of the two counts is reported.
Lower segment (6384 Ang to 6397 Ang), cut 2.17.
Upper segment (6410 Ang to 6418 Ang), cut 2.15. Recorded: 1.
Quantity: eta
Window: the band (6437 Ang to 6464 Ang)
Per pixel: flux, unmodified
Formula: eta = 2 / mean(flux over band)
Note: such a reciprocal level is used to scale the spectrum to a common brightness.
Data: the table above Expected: 0.424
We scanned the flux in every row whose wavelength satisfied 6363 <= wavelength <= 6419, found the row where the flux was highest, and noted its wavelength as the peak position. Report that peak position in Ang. 6383.23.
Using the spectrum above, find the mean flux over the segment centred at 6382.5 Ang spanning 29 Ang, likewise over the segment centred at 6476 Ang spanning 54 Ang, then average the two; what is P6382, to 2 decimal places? 4.55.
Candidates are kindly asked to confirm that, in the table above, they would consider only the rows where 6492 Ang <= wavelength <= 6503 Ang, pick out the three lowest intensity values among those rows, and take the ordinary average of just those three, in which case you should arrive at 4.33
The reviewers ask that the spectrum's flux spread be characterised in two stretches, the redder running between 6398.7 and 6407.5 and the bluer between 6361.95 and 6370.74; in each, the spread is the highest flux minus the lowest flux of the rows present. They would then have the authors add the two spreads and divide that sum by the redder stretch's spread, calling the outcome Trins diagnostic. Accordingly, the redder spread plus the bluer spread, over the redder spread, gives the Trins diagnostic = 2.7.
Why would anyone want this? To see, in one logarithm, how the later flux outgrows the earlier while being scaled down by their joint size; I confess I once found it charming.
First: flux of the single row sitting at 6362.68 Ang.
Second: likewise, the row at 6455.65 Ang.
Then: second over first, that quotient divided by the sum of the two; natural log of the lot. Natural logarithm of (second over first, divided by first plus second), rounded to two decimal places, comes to -2.00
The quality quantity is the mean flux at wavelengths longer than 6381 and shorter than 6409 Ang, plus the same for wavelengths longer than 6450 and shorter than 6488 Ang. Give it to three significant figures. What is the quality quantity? 9.05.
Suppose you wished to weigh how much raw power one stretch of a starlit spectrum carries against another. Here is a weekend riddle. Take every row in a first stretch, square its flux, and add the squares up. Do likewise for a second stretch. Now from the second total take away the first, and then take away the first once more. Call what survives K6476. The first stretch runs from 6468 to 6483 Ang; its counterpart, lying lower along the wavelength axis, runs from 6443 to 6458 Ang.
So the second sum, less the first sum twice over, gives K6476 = -122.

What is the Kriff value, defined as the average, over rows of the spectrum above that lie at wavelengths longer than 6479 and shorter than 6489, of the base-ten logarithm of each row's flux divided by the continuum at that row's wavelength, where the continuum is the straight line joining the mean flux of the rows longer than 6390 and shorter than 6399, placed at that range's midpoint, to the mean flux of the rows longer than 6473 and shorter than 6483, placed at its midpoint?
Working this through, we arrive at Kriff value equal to 0.02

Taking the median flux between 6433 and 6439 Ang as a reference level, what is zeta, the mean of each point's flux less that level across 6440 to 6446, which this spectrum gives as 0.06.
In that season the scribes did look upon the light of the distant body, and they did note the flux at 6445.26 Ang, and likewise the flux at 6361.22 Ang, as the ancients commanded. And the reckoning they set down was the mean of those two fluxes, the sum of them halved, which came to 5.42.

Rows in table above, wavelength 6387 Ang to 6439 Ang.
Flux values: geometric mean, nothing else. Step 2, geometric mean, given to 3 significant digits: 4.47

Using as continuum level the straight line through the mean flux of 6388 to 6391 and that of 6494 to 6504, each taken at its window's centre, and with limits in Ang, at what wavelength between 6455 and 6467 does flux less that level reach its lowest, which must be 6464.58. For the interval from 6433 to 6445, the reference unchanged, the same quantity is 6443.77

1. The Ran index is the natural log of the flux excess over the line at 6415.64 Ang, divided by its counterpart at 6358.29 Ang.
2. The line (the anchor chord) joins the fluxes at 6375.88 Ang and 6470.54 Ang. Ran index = -1.5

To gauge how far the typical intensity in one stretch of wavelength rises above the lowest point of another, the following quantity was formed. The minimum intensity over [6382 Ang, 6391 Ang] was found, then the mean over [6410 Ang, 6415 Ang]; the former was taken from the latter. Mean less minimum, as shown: 0.10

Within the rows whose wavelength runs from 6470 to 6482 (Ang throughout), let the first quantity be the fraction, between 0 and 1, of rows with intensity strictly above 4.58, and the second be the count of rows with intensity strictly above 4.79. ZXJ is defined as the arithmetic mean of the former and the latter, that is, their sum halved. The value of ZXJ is 0.6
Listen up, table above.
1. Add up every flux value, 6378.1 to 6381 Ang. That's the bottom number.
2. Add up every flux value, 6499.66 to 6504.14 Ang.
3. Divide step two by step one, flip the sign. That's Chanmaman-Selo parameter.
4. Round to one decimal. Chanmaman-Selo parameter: -1.6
